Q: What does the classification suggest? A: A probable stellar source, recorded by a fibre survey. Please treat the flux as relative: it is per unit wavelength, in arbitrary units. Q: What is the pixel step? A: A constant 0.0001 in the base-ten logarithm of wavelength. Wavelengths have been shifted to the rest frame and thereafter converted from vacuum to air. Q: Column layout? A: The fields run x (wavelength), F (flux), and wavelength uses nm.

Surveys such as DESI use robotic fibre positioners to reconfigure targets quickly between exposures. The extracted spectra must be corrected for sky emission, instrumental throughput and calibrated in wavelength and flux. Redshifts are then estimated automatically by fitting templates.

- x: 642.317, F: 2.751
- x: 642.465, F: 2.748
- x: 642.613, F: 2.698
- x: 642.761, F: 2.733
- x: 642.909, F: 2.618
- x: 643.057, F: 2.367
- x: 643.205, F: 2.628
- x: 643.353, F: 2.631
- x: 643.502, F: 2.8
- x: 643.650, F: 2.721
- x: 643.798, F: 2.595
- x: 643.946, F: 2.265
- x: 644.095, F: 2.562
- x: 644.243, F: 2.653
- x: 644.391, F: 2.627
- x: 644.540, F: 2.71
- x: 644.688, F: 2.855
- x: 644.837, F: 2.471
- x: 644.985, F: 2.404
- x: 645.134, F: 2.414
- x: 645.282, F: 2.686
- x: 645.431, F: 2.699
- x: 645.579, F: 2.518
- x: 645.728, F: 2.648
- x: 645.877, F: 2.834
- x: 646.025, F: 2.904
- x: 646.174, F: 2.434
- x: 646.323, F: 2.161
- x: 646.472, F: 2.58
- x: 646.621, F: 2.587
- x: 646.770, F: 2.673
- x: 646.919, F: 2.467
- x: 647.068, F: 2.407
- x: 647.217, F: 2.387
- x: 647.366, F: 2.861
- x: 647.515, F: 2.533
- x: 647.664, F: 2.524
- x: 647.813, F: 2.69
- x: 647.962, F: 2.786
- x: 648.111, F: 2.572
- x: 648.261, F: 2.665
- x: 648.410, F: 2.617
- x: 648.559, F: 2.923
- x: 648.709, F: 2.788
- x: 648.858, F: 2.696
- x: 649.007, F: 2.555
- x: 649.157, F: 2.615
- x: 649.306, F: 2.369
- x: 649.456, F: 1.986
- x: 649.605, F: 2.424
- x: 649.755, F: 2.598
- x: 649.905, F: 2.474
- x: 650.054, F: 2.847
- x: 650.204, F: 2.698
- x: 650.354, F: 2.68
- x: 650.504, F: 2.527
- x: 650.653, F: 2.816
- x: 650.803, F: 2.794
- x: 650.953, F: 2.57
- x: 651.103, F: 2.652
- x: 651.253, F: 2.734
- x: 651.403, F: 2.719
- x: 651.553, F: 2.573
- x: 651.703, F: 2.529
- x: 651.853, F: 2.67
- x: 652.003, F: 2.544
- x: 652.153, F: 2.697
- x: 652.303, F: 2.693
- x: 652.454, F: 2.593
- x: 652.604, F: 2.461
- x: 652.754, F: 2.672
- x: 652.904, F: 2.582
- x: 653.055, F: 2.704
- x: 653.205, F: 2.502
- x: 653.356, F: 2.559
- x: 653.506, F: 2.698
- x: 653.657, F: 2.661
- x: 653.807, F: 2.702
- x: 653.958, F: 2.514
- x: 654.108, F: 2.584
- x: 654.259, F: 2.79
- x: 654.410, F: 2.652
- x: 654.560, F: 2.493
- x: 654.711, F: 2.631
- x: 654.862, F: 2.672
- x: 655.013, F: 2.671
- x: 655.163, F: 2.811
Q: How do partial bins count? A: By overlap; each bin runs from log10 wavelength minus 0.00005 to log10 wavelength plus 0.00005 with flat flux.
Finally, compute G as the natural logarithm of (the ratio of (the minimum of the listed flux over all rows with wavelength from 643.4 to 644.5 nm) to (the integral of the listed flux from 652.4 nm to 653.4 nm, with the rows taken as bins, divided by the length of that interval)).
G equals -0.131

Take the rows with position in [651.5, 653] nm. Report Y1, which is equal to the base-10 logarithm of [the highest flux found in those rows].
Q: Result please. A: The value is 0.431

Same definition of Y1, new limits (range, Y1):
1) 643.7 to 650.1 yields 0.466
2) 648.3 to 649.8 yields 0.466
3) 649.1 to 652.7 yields 0.454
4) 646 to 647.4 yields 0.463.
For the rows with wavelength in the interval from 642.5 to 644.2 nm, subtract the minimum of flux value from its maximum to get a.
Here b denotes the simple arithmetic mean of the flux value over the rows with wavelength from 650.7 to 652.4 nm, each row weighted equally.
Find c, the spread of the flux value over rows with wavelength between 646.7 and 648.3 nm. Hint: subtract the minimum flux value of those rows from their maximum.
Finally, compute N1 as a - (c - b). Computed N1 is 2.71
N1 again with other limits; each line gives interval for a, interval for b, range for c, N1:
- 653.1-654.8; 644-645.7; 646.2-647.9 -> 2.20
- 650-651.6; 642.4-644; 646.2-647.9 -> 2.24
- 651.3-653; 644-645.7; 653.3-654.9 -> 2.56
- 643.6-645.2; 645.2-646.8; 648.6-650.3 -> 2.34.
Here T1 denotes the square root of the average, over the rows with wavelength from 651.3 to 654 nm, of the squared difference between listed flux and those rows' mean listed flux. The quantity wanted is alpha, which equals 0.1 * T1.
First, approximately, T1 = 0.082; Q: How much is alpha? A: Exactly 0.008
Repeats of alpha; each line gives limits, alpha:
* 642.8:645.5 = 0.015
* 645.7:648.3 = 0.018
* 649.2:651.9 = 0.020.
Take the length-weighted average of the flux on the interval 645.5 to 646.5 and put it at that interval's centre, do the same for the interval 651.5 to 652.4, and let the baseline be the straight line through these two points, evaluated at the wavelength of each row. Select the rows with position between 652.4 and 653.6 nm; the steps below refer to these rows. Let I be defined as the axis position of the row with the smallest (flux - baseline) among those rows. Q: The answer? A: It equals 652.604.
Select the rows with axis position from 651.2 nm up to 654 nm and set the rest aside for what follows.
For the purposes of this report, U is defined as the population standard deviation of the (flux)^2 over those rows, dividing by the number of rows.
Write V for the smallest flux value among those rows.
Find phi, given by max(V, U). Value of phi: 2.46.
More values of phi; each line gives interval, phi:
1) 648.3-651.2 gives 1.99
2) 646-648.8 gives 2.16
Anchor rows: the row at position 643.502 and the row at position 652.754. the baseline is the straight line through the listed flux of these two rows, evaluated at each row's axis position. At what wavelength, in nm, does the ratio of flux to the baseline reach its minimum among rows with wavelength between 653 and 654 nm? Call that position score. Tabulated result 653.205 nm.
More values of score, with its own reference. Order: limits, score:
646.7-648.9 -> 647.217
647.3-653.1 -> 649.456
